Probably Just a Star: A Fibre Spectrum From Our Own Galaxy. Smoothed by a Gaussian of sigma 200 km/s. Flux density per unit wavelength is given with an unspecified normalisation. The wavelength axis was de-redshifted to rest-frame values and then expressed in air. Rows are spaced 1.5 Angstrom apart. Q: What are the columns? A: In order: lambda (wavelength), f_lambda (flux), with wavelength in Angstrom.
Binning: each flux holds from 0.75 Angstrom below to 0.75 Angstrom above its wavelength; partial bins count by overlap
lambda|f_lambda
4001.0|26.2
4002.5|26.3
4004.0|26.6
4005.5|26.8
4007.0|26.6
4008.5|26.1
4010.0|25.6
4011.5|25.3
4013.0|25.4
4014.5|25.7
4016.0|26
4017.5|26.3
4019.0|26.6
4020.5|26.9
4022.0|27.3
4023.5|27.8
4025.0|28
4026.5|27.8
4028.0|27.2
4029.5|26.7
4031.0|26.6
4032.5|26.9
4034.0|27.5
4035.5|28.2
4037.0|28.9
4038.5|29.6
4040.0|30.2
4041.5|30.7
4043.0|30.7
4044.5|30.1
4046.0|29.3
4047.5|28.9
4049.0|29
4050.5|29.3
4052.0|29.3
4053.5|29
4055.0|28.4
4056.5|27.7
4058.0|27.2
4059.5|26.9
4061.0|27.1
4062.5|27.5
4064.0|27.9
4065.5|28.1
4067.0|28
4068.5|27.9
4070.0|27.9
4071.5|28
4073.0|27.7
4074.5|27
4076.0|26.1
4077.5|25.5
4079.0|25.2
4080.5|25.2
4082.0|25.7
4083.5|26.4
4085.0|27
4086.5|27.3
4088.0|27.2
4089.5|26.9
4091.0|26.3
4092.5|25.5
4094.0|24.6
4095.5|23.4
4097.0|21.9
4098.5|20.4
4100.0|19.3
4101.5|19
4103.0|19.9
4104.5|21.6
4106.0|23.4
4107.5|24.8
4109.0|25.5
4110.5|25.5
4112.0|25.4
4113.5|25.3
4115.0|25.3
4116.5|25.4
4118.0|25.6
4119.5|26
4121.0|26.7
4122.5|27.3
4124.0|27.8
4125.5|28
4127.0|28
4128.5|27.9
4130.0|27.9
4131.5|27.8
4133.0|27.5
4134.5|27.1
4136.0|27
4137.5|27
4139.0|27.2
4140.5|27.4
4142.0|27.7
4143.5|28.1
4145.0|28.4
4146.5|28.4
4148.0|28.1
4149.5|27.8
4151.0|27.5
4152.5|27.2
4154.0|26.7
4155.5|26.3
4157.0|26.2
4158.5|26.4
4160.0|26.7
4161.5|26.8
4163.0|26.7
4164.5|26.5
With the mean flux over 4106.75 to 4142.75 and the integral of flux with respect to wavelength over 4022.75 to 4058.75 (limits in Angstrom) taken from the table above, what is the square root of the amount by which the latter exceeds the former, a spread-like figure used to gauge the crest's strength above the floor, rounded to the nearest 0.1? 31.6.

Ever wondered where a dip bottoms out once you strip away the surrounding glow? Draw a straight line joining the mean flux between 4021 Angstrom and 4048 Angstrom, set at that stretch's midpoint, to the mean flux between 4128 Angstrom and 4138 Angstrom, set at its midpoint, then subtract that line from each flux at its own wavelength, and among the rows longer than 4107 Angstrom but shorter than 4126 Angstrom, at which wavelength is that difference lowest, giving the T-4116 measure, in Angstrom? 4107.5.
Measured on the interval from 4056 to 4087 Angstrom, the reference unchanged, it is 4079.0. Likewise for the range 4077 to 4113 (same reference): 4101.5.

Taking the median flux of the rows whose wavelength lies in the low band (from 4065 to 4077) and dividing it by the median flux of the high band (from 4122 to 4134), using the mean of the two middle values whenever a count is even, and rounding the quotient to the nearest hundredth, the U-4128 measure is 1.00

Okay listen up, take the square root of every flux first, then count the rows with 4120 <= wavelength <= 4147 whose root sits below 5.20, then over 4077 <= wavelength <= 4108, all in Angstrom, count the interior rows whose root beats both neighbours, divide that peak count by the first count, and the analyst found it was 0.33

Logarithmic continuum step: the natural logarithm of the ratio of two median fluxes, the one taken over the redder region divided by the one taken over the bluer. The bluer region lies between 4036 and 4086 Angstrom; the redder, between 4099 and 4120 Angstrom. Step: -0.10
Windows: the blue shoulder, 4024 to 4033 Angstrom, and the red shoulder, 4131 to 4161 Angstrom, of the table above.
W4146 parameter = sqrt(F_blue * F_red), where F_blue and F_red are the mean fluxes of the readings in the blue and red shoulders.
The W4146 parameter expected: 27.3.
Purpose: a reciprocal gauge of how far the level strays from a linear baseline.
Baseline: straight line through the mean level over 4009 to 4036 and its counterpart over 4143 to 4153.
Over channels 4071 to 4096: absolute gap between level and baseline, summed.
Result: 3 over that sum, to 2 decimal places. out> 0.14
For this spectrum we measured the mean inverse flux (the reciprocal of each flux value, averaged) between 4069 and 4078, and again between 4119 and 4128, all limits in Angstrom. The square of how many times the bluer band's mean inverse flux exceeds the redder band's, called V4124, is 1.02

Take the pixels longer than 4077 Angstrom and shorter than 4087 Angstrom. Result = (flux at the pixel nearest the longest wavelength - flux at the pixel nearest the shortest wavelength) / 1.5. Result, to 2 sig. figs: 1.2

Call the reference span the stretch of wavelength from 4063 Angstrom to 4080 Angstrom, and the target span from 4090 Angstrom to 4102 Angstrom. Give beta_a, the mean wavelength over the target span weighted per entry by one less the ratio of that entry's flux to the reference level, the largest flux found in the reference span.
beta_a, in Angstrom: 4097.9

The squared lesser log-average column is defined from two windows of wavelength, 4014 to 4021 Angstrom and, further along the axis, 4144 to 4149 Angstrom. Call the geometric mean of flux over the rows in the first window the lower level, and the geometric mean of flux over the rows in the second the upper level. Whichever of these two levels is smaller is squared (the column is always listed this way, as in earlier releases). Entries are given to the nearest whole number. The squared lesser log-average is 692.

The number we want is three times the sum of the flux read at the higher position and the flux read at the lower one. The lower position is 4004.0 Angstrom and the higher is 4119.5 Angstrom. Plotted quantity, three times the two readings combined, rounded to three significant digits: 158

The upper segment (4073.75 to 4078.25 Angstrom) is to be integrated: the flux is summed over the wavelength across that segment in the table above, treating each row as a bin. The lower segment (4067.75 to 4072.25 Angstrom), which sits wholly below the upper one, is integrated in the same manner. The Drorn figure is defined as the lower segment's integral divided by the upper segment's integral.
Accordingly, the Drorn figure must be 1.07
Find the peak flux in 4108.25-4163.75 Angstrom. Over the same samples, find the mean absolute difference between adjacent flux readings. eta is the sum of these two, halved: 14.3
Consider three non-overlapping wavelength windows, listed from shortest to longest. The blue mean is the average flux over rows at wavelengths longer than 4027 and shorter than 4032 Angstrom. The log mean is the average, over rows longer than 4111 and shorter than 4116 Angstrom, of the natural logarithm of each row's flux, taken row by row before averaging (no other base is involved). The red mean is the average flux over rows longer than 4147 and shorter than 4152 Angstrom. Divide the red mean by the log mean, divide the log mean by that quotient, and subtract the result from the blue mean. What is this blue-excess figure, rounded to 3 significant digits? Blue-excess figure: 26.5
